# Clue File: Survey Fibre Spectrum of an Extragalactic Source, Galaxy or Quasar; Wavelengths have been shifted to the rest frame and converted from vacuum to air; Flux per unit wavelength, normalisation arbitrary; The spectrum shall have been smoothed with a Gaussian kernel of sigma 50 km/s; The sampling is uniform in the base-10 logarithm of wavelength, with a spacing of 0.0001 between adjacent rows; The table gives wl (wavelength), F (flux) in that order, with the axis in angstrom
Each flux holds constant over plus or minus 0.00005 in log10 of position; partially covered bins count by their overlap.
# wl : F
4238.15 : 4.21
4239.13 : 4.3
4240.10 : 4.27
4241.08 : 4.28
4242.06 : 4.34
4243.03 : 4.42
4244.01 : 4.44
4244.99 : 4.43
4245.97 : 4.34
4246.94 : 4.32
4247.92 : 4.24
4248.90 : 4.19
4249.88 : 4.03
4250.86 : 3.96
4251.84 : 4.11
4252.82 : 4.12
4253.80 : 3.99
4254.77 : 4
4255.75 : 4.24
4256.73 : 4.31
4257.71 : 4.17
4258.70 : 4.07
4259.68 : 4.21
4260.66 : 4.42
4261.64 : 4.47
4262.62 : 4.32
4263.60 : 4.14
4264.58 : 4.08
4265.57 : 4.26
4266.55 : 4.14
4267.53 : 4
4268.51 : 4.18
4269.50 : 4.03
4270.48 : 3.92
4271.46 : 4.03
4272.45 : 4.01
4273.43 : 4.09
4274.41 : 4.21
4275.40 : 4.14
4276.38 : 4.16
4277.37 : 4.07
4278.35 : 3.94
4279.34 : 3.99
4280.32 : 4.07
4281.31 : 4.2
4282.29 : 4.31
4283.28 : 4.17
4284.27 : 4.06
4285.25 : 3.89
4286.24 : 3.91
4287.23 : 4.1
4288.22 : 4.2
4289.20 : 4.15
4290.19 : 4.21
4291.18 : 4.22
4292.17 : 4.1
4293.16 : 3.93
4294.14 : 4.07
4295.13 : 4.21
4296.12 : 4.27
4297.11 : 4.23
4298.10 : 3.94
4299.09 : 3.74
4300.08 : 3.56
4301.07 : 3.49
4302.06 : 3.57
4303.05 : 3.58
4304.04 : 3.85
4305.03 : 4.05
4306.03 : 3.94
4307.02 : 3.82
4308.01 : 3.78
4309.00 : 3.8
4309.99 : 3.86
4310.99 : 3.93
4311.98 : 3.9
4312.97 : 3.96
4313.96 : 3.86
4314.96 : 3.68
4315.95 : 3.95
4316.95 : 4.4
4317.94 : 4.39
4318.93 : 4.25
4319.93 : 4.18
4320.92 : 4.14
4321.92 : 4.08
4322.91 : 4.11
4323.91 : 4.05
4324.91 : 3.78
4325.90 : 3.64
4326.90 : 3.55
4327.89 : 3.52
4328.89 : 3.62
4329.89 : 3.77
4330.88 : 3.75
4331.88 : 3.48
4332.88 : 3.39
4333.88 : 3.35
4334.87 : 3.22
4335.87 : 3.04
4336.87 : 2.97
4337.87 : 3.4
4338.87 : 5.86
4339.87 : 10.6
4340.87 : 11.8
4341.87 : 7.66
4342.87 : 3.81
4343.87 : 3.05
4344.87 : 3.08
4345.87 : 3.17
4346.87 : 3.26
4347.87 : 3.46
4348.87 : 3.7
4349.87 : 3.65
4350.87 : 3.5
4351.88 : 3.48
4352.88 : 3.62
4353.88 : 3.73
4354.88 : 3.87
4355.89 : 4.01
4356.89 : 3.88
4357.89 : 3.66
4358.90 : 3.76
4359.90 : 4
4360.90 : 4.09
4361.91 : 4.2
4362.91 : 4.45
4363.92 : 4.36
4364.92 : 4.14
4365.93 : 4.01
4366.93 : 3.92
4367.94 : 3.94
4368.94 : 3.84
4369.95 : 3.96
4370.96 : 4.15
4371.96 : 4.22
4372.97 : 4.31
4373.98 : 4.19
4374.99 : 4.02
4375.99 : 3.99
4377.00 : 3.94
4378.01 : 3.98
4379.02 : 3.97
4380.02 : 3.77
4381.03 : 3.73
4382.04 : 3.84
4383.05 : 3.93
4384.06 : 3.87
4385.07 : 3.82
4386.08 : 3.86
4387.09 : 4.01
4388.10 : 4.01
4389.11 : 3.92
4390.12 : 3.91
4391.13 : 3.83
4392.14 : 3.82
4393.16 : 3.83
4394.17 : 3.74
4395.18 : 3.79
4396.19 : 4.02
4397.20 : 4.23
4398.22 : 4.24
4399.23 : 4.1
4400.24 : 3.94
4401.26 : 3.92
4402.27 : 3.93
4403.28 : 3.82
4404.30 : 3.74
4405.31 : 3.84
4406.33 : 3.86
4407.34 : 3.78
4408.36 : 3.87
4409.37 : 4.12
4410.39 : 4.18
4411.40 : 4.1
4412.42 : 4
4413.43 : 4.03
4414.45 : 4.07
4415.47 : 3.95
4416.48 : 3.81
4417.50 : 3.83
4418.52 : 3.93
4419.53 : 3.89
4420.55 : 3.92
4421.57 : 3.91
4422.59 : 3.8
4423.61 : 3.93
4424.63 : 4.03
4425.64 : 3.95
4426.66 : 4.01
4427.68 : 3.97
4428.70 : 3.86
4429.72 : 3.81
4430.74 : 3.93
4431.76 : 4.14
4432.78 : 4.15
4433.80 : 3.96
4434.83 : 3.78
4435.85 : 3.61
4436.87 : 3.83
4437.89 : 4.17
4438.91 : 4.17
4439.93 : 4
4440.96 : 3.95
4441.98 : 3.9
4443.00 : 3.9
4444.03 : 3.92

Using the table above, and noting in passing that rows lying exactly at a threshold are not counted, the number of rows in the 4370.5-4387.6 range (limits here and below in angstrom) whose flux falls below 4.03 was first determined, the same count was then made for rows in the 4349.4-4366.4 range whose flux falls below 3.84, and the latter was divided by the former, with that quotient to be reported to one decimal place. 0.5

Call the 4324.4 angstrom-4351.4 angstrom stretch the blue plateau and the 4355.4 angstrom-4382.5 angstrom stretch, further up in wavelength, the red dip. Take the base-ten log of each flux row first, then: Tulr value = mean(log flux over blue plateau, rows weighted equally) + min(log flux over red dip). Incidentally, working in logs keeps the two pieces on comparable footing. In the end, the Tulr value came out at 1.16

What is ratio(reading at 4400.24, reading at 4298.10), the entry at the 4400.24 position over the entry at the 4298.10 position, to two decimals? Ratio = 1.00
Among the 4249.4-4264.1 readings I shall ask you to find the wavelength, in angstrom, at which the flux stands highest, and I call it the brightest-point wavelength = 4261.64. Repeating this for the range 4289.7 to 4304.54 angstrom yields 4296.12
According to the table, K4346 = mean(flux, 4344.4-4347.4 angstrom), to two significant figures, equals 3.2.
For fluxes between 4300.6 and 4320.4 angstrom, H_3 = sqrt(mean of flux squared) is 3.92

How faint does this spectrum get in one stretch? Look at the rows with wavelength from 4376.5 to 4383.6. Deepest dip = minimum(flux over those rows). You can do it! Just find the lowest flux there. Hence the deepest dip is 3.73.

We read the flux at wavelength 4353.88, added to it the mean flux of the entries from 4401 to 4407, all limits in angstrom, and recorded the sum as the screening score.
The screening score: 7.58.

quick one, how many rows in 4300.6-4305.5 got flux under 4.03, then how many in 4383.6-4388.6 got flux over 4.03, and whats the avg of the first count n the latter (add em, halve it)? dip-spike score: 2.0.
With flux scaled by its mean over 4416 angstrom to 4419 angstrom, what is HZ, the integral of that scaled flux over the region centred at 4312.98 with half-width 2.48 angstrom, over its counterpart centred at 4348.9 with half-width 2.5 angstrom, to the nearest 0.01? 1.09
